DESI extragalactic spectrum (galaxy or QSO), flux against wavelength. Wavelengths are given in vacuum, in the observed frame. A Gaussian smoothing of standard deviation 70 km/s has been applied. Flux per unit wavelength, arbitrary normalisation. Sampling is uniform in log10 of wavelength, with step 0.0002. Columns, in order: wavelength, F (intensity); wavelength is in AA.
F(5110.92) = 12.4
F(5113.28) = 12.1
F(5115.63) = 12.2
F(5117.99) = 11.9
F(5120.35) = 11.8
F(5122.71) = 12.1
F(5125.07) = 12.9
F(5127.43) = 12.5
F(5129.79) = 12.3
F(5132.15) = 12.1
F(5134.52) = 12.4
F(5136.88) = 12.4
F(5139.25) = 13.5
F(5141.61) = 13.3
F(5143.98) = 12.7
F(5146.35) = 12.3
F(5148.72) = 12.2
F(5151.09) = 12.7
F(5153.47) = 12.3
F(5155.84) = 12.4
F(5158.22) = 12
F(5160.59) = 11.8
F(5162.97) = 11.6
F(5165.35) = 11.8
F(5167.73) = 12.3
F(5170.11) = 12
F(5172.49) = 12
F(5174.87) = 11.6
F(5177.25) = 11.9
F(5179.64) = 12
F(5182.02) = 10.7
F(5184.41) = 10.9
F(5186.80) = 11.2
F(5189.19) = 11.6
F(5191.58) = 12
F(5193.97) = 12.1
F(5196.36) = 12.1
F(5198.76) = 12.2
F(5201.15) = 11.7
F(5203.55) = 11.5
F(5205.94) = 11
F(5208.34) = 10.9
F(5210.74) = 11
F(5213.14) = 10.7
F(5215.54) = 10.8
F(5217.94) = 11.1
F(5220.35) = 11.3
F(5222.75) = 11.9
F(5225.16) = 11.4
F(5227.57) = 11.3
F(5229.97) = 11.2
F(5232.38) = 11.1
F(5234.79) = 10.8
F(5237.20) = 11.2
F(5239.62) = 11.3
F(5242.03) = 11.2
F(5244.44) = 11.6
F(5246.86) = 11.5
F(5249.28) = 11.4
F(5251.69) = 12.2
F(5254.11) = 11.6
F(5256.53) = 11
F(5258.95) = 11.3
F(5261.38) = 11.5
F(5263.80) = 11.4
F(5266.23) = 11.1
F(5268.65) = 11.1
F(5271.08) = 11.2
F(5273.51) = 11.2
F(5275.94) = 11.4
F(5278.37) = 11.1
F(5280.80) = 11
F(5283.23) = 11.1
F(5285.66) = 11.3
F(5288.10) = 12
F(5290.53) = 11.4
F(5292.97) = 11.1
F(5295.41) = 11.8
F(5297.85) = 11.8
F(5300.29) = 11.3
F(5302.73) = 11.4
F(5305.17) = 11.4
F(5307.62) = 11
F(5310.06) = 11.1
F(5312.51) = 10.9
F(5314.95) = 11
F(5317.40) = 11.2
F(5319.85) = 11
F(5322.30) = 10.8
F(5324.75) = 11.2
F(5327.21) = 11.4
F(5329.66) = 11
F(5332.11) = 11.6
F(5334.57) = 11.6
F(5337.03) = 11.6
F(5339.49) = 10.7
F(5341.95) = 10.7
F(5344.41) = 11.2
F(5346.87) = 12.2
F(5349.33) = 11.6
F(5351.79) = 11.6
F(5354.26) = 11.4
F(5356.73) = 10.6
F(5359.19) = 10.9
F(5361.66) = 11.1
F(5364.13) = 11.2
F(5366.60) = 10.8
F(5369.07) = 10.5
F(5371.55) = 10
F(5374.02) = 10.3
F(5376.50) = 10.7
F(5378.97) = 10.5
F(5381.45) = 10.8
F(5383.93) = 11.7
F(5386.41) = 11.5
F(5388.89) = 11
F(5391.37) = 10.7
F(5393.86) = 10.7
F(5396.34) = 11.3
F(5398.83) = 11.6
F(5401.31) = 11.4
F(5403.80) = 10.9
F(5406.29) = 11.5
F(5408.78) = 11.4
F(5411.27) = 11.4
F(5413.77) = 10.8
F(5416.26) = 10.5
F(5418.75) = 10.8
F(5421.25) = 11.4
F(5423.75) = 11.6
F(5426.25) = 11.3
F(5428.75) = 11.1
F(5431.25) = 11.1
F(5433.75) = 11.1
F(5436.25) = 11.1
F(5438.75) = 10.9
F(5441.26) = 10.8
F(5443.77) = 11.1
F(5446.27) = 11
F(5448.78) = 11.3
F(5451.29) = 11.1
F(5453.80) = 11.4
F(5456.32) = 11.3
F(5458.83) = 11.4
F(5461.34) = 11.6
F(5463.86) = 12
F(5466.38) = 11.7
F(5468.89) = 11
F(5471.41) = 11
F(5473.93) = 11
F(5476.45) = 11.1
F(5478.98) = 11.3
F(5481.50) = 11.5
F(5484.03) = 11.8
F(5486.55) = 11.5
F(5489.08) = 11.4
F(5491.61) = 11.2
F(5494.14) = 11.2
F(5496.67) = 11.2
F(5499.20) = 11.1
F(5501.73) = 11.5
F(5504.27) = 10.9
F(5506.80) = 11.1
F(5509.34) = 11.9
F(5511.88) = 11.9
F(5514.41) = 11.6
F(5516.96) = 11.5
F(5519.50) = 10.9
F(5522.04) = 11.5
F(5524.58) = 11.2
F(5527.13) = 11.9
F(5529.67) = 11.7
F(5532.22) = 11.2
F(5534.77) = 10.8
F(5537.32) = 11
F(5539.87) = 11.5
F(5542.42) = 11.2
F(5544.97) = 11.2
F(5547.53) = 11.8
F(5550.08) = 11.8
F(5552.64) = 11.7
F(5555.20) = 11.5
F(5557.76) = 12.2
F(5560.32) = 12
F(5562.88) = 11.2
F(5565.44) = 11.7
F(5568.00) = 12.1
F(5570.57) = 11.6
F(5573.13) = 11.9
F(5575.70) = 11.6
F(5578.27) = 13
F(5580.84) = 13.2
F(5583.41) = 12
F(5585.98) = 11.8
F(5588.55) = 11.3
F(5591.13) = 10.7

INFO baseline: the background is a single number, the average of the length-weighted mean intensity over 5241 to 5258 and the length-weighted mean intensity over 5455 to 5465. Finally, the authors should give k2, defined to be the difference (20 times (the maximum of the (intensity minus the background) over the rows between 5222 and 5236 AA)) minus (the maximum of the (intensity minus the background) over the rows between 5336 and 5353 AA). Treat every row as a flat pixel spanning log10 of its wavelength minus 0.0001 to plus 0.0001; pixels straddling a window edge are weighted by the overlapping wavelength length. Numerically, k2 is 7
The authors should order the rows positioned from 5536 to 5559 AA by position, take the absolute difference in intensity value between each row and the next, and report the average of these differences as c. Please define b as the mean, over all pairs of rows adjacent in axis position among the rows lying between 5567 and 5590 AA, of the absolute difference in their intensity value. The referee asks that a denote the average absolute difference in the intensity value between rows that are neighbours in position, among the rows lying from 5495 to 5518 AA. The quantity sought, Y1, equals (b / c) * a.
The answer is 0.60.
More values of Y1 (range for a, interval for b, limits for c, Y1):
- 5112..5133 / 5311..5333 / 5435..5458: 0.43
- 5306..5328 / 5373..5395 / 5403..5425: 0.21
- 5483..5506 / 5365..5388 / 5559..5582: 0.15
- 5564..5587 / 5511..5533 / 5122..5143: 0.58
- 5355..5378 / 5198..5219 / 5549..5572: 0.19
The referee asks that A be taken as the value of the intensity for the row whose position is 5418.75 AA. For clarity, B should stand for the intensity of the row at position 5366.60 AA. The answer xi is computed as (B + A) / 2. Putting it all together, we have 10.8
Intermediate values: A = 10.8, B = 10.8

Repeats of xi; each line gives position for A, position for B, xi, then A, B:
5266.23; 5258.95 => 11.2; 11.1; 11.3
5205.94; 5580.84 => 12.1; 11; 13.2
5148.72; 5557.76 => 12.2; 12.2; 12.2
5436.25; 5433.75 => 11.1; 11.1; 11.1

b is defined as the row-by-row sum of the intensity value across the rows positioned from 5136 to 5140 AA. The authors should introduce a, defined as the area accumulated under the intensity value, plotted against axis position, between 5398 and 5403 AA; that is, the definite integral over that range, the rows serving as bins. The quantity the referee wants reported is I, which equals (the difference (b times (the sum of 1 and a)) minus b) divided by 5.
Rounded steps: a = 57.2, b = 25.9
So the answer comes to 297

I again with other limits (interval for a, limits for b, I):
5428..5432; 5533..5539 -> 194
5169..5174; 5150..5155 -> 300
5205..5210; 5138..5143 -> 293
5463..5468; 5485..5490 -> 270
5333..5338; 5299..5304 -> 263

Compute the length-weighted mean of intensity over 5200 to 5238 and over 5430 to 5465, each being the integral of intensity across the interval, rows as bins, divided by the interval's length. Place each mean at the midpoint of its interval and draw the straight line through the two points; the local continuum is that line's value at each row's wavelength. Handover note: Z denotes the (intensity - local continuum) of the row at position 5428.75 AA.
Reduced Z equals -0.1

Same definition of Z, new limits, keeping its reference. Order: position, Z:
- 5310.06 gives -0.1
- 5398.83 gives 0.4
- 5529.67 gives 0.5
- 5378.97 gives -0.7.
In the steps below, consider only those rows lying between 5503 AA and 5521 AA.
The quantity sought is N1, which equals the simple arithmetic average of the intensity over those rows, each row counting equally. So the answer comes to 11.4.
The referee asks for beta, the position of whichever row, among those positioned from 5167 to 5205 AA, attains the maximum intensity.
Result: 5167.73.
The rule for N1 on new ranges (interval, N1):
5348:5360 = 11.2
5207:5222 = 11.0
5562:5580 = 11.9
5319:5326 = 11.0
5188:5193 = 11.8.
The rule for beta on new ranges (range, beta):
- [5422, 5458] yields 5423.75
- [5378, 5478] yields 5463.86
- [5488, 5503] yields 5501.73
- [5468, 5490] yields 5484.03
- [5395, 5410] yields 5398.83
